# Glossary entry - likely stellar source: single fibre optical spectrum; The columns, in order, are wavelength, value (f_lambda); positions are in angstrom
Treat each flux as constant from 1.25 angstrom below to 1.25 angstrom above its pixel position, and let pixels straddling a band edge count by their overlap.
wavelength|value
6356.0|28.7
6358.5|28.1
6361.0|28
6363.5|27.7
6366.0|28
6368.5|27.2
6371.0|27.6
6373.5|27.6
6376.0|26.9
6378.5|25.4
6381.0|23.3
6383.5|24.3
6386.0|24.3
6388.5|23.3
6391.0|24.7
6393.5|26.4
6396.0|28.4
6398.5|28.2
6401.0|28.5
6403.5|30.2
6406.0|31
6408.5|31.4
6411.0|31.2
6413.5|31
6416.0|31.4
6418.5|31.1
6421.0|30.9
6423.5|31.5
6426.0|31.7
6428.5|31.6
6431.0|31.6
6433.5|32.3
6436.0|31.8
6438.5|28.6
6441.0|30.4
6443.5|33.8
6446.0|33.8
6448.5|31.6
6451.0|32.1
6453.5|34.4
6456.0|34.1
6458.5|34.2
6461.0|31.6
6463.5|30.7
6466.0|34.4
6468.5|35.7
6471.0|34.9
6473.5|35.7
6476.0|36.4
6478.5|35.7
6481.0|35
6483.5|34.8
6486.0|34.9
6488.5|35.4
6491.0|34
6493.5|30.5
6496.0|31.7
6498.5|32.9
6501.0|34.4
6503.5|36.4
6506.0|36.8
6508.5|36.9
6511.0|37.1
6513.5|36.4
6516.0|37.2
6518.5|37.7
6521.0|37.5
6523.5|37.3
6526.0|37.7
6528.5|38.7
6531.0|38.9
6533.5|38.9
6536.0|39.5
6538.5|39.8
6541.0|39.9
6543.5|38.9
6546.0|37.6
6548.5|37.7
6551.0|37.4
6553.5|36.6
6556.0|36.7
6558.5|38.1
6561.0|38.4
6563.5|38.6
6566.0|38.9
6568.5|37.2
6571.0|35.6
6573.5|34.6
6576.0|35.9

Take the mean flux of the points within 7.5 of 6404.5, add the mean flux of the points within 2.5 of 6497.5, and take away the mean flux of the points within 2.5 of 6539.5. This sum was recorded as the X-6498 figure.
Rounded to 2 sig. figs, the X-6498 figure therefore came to 23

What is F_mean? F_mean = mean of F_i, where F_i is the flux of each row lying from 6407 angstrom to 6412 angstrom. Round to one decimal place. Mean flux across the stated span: 31.3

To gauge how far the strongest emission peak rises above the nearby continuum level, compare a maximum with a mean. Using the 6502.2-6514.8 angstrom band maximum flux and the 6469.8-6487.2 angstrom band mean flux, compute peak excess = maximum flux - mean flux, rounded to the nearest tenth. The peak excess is 1.8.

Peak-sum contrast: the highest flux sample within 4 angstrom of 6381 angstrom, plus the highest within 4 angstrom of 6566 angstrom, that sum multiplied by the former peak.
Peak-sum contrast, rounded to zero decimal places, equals 1633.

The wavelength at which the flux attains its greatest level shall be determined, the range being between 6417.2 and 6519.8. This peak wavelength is 6518.5 angstrom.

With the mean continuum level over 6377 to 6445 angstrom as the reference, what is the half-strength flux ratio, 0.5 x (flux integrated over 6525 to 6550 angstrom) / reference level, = 17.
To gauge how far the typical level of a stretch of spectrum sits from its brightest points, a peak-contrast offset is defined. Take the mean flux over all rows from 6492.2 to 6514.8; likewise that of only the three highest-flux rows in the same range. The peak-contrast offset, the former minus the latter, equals -2.1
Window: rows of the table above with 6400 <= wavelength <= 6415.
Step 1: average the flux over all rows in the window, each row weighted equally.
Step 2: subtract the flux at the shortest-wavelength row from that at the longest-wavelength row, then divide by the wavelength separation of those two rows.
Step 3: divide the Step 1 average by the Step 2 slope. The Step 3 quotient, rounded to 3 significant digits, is 153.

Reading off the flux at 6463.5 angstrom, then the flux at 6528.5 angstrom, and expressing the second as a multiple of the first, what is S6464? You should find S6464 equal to 1.26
